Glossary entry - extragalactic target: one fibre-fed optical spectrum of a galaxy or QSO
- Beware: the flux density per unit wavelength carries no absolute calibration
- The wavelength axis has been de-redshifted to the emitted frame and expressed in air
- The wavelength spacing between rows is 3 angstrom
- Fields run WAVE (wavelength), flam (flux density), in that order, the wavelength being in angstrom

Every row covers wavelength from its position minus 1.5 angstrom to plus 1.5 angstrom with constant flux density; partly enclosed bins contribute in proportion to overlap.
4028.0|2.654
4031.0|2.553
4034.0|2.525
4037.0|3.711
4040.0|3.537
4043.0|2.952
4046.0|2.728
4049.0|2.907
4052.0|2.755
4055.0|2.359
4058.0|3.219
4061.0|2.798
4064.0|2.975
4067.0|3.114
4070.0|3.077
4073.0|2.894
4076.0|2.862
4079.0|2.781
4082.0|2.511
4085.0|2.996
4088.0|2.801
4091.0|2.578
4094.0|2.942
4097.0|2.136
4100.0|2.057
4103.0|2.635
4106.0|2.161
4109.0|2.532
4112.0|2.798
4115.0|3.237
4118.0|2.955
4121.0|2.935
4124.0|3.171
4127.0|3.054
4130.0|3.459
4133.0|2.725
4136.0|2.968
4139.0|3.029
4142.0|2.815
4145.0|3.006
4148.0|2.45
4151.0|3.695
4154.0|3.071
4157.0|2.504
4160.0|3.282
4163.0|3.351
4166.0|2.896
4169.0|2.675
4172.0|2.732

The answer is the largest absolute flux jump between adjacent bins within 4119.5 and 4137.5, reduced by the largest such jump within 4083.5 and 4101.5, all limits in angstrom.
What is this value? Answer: -0.1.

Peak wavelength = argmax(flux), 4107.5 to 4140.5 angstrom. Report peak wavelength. 4130.0 angstrom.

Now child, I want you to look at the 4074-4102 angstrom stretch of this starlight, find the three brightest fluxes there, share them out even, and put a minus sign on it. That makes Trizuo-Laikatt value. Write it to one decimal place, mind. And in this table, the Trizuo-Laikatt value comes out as -2.9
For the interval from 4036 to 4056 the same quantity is -3.4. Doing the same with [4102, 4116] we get -2.9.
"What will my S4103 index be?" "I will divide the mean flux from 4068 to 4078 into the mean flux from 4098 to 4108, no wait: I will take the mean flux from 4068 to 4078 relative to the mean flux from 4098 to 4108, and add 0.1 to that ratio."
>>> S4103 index 1.39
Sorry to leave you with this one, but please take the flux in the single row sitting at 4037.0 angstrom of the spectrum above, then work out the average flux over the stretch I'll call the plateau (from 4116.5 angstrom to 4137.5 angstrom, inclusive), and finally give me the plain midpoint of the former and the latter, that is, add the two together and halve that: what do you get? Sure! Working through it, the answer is 3.37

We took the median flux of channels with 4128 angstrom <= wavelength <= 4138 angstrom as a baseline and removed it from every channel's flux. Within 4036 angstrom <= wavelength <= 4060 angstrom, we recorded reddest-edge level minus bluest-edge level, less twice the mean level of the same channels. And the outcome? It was -0.6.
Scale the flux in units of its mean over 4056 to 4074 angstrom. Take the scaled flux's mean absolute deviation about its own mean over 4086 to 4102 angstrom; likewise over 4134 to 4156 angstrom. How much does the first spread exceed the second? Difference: 0.03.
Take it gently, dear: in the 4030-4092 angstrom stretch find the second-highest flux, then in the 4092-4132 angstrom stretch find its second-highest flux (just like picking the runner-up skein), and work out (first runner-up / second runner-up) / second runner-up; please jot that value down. 0.338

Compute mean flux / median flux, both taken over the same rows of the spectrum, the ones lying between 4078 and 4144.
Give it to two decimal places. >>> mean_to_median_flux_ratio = 0.99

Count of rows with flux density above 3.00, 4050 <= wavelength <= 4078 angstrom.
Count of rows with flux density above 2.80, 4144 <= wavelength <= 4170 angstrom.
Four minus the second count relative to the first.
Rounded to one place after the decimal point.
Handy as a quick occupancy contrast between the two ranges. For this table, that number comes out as 2.0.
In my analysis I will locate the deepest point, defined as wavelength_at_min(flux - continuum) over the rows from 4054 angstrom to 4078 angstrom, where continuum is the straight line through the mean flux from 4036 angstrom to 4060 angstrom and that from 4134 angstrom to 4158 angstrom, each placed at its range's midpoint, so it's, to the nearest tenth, 4055.0 angstrom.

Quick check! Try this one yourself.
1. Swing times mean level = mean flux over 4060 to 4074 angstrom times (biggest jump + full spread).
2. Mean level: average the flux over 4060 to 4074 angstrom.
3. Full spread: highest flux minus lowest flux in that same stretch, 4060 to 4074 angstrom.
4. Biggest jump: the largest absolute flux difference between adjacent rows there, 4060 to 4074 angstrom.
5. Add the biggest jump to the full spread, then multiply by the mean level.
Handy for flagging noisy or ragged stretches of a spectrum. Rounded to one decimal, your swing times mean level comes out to 1.5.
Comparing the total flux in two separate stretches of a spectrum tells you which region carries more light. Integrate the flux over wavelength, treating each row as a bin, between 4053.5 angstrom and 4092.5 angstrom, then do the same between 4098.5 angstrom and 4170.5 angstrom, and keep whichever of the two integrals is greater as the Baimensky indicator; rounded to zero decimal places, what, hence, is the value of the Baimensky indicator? 208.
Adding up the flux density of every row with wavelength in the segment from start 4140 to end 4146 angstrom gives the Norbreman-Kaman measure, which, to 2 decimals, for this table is 5.82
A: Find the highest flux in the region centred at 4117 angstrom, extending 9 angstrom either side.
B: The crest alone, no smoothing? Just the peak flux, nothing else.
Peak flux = 3.237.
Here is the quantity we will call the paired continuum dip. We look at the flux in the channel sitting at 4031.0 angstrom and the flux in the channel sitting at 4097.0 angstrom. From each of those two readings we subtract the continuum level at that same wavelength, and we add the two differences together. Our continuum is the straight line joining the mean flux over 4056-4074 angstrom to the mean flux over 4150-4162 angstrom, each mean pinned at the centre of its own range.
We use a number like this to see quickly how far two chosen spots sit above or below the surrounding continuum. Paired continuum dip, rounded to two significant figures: -1.3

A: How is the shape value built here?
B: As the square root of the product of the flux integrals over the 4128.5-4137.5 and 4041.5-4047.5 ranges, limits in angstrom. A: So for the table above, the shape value 22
